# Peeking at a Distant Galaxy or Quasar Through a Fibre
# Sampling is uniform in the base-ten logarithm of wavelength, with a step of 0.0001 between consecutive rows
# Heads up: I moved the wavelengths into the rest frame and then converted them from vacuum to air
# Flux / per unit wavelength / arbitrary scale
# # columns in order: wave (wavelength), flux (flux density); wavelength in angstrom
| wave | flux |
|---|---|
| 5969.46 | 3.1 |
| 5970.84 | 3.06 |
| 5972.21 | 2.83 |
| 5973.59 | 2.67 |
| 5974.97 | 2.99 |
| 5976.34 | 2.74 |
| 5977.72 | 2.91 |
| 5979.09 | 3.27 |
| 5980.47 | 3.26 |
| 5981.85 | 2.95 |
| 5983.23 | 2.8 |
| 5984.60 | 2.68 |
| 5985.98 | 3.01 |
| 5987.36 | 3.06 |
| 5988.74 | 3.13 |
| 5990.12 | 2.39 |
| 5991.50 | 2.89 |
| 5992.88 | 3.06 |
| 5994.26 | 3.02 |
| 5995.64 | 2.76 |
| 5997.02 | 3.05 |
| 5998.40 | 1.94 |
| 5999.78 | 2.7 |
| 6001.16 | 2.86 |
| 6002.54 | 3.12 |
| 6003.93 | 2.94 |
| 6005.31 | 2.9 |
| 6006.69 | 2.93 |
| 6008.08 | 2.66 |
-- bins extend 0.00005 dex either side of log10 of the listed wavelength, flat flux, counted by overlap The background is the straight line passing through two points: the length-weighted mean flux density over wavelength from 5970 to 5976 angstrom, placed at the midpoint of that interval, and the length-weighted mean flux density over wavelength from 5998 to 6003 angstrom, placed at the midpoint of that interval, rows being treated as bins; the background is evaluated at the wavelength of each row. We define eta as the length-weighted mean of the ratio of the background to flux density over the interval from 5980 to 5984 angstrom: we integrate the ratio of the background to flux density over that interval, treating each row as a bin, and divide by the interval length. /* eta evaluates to 0.95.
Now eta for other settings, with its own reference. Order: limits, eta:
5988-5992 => 1.00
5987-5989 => 0.90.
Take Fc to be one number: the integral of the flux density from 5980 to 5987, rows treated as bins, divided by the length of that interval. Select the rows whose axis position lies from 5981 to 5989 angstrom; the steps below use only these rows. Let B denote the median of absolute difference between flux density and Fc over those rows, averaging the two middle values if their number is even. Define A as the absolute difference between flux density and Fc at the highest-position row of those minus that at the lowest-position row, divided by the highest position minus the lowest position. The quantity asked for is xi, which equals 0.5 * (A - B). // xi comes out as -0.052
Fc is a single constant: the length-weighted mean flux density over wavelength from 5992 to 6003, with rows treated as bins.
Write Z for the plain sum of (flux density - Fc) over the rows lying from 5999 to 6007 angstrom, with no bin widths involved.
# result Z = 0.6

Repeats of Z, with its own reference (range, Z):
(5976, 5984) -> 1.1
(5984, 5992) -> 0.3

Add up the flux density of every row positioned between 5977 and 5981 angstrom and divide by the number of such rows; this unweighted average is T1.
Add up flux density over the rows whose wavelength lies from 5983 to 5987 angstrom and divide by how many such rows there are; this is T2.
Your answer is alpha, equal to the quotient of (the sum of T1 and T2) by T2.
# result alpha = 2.11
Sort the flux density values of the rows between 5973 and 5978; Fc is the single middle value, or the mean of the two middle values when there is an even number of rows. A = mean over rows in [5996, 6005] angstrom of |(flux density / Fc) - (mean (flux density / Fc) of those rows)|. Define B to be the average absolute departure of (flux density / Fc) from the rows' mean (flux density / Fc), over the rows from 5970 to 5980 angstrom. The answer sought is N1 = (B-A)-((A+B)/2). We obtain -0.13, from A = 0.106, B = 0.06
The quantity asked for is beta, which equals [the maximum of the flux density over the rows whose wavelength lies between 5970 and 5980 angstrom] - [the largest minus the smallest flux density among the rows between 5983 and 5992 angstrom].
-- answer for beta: 2.53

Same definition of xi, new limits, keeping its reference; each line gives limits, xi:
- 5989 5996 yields -0.096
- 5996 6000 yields -0.096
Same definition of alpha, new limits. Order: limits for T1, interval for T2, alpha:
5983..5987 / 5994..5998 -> 1.96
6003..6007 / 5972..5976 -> 2.03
